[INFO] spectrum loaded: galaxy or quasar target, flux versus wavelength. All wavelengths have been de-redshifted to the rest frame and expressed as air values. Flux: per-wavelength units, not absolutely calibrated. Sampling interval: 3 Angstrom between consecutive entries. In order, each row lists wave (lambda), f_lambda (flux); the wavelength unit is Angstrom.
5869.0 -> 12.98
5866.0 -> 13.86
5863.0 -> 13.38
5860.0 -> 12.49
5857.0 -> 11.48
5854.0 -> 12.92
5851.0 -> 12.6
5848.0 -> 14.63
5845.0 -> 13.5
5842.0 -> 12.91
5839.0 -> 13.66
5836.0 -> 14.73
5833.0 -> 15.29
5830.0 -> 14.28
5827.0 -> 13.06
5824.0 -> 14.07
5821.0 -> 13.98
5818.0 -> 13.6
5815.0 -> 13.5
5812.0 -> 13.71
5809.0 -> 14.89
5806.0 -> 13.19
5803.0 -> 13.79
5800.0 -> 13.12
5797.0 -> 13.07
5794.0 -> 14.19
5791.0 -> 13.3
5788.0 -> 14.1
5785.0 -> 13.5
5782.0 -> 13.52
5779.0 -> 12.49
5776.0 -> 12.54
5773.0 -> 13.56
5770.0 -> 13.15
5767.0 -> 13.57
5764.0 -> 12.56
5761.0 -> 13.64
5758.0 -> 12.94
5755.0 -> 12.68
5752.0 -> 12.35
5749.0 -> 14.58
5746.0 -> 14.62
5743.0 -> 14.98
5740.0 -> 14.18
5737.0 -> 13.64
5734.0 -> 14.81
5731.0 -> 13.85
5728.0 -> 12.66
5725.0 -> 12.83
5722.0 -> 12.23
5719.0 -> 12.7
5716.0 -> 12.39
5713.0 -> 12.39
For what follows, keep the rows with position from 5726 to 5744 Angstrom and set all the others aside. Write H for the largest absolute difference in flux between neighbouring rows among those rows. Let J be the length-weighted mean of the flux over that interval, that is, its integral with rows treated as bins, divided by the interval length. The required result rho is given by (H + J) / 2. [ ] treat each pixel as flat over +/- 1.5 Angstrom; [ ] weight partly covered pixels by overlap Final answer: 7.6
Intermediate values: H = 1.19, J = 14.0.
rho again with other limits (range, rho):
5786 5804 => 7.4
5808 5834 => 7.6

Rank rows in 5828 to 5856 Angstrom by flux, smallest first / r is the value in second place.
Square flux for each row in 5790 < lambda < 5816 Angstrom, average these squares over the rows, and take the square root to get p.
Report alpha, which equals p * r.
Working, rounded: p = 13.65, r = 12.91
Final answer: 176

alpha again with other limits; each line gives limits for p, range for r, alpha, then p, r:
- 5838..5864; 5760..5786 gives 164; 13.09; 12.54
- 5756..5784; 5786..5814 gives 172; 13.12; 13.12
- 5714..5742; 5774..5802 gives 167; 13.28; 12.54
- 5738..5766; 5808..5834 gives 184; 13.65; 13.5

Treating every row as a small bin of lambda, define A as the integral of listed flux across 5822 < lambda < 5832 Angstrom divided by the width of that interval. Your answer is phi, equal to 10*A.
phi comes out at 139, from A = 13.9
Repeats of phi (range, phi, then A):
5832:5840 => 146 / 14.6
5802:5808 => 136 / 13.6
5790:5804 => 135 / 13.5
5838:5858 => 131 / 13.1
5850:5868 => 128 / 12.8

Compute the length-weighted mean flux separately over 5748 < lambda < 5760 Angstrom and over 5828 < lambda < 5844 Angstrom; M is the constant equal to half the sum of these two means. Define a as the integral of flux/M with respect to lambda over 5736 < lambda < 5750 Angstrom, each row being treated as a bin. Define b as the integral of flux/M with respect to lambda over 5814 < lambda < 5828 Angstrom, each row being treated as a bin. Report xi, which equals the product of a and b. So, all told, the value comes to 209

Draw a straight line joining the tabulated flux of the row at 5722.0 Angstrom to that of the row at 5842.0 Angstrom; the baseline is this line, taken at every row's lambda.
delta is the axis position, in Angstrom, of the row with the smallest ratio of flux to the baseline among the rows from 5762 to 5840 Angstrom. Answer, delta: 5779.0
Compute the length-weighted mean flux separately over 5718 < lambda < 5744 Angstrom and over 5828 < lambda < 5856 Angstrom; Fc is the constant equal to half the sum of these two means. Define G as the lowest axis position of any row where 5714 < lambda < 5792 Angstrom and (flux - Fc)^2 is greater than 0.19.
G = 5716.0 Angstrom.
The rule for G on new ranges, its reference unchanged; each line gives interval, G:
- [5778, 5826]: 5779.0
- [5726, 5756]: 5728.0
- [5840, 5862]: 5842.0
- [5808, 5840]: 5809.0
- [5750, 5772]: 5752.0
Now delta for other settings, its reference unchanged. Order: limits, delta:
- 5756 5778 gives 5776.0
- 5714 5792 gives 5779.0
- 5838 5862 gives 5857.0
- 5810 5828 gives 5827.0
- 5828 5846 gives 5842.0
